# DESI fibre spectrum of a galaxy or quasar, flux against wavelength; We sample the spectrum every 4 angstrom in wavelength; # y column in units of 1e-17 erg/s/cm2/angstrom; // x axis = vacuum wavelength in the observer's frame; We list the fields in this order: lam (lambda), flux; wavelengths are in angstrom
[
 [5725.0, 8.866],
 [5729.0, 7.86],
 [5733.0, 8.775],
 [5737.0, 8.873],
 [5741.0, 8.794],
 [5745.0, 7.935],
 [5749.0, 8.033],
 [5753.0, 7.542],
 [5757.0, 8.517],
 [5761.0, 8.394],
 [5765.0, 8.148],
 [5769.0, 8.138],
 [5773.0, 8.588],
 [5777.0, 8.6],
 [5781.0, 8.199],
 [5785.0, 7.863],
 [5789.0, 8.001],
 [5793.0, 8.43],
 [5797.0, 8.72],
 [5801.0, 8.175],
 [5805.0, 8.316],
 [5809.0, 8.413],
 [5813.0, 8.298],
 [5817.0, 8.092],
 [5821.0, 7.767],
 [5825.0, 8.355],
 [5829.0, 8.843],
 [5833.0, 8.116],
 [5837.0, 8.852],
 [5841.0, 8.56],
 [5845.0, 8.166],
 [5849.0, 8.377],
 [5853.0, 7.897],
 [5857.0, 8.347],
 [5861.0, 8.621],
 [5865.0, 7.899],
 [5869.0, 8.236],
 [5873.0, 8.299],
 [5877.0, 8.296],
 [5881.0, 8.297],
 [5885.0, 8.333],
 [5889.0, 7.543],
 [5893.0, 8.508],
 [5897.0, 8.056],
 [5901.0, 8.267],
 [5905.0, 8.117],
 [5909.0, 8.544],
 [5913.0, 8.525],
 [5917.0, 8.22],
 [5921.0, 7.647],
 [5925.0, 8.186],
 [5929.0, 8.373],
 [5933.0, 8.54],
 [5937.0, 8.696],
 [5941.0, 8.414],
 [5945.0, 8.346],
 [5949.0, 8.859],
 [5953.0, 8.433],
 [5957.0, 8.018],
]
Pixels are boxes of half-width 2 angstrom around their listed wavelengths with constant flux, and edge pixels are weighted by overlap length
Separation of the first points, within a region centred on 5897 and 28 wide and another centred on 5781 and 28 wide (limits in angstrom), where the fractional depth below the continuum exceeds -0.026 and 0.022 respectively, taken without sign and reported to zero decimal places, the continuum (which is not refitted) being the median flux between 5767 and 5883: 100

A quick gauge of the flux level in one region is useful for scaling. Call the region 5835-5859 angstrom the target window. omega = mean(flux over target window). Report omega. 8.37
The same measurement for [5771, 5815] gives 8.33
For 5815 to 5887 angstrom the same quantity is 8.30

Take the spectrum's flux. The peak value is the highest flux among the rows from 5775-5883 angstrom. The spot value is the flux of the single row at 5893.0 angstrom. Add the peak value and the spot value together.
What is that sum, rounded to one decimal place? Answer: 17.4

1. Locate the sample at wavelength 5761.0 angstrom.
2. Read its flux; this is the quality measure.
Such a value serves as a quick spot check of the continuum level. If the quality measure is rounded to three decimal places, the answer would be 8.394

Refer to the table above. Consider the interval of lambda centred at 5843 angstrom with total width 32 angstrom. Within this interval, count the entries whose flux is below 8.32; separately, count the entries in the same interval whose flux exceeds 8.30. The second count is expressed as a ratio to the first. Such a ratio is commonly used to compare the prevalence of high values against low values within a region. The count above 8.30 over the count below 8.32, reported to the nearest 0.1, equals 1.7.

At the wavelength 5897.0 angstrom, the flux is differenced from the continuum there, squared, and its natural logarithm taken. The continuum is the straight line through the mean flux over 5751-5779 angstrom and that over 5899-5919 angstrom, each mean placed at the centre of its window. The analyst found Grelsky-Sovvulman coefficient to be -2.6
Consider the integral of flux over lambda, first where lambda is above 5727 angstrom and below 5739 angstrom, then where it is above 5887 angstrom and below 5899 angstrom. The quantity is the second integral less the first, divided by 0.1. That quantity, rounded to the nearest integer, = -56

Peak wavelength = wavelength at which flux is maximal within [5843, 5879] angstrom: 5861.0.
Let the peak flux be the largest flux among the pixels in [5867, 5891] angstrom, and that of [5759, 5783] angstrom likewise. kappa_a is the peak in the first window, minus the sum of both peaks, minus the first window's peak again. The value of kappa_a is -16.9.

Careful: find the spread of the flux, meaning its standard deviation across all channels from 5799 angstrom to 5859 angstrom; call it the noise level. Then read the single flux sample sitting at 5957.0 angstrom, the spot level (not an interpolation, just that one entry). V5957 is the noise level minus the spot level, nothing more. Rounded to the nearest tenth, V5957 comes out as -7.7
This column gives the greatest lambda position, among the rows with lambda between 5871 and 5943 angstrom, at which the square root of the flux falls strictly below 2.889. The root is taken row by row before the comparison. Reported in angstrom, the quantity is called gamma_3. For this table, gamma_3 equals 5925.0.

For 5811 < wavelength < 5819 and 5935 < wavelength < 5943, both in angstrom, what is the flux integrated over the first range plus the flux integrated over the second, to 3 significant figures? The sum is 134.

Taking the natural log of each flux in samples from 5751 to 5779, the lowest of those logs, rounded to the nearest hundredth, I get 2.02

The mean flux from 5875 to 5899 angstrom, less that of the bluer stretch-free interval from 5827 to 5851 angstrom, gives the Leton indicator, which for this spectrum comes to -0.31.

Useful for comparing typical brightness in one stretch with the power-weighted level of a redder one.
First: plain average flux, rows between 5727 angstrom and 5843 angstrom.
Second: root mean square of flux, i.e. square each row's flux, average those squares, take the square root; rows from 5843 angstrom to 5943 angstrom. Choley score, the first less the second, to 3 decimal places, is 0.056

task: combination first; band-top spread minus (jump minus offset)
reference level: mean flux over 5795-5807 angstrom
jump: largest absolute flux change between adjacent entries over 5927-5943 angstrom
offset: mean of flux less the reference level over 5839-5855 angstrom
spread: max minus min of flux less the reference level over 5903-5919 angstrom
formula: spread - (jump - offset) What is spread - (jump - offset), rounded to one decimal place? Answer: 0.0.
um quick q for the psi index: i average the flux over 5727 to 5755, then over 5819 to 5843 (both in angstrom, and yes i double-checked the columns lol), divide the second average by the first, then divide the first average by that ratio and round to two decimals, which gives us 8.11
